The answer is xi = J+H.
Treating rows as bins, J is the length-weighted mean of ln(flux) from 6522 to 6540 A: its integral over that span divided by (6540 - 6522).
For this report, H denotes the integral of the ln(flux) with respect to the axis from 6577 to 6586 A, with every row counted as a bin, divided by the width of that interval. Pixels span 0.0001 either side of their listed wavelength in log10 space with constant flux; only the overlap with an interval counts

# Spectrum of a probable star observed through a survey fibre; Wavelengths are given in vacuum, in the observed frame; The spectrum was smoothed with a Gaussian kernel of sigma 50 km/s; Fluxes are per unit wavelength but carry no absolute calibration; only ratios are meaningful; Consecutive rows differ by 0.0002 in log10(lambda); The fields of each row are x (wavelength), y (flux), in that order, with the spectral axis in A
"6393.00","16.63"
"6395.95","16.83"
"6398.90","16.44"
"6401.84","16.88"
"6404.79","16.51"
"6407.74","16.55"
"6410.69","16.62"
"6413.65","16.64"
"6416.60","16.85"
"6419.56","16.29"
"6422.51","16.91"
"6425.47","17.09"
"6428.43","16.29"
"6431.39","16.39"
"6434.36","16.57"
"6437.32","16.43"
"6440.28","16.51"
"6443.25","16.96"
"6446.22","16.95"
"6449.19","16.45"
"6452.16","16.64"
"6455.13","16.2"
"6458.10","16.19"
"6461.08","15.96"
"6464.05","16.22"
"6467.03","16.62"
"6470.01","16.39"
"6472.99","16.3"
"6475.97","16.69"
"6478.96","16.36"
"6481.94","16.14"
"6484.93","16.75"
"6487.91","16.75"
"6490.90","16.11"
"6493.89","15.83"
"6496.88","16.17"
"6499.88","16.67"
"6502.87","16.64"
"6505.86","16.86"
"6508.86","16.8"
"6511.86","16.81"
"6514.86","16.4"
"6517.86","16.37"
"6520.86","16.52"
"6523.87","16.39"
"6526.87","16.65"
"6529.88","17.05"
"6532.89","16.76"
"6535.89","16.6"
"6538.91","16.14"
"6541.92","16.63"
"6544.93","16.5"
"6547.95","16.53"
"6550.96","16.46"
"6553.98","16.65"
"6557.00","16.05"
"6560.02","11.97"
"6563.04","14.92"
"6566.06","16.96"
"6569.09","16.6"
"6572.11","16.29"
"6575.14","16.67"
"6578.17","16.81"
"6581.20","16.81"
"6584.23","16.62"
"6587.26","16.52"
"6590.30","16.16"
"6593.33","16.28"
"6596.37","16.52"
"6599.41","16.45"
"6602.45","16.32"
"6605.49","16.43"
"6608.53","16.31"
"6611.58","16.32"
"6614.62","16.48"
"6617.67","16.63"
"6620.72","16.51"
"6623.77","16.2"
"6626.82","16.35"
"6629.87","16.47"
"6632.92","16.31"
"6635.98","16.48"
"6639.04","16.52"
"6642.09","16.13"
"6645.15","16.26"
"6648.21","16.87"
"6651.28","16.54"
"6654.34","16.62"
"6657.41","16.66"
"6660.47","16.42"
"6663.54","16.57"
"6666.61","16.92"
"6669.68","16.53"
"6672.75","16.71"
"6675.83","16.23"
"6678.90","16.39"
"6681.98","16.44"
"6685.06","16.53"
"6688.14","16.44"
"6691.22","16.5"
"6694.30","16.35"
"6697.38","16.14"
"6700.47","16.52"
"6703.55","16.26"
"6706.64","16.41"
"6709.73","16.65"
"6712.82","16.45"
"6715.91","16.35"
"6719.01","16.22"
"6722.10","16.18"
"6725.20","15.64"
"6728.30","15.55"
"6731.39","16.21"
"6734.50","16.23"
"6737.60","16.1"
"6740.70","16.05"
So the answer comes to 5.63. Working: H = 2.82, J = 2.81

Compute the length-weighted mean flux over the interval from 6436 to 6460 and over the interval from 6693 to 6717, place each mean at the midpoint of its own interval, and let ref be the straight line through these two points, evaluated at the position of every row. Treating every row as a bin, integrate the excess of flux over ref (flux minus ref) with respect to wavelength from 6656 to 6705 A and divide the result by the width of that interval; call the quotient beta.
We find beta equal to 0.07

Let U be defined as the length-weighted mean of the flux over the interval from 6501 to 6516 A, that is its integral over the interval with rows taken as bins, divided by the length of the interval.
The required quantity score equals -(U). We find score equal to -16.7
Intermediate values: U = 16.7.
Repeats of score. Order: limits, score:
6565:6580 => -16.7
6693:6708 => -16.3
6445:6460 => -16.5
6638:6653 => -16.5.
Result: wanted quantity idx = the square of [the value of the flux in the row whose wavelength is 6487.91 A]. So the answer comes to 281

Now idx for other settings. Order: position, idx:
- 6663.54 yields 275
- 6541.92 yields 277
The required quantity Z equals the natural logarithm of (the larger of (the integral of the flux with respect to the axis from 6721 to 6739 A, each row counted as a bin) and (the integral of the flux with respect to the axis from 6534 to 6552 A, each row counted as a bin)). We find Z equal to 5.69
